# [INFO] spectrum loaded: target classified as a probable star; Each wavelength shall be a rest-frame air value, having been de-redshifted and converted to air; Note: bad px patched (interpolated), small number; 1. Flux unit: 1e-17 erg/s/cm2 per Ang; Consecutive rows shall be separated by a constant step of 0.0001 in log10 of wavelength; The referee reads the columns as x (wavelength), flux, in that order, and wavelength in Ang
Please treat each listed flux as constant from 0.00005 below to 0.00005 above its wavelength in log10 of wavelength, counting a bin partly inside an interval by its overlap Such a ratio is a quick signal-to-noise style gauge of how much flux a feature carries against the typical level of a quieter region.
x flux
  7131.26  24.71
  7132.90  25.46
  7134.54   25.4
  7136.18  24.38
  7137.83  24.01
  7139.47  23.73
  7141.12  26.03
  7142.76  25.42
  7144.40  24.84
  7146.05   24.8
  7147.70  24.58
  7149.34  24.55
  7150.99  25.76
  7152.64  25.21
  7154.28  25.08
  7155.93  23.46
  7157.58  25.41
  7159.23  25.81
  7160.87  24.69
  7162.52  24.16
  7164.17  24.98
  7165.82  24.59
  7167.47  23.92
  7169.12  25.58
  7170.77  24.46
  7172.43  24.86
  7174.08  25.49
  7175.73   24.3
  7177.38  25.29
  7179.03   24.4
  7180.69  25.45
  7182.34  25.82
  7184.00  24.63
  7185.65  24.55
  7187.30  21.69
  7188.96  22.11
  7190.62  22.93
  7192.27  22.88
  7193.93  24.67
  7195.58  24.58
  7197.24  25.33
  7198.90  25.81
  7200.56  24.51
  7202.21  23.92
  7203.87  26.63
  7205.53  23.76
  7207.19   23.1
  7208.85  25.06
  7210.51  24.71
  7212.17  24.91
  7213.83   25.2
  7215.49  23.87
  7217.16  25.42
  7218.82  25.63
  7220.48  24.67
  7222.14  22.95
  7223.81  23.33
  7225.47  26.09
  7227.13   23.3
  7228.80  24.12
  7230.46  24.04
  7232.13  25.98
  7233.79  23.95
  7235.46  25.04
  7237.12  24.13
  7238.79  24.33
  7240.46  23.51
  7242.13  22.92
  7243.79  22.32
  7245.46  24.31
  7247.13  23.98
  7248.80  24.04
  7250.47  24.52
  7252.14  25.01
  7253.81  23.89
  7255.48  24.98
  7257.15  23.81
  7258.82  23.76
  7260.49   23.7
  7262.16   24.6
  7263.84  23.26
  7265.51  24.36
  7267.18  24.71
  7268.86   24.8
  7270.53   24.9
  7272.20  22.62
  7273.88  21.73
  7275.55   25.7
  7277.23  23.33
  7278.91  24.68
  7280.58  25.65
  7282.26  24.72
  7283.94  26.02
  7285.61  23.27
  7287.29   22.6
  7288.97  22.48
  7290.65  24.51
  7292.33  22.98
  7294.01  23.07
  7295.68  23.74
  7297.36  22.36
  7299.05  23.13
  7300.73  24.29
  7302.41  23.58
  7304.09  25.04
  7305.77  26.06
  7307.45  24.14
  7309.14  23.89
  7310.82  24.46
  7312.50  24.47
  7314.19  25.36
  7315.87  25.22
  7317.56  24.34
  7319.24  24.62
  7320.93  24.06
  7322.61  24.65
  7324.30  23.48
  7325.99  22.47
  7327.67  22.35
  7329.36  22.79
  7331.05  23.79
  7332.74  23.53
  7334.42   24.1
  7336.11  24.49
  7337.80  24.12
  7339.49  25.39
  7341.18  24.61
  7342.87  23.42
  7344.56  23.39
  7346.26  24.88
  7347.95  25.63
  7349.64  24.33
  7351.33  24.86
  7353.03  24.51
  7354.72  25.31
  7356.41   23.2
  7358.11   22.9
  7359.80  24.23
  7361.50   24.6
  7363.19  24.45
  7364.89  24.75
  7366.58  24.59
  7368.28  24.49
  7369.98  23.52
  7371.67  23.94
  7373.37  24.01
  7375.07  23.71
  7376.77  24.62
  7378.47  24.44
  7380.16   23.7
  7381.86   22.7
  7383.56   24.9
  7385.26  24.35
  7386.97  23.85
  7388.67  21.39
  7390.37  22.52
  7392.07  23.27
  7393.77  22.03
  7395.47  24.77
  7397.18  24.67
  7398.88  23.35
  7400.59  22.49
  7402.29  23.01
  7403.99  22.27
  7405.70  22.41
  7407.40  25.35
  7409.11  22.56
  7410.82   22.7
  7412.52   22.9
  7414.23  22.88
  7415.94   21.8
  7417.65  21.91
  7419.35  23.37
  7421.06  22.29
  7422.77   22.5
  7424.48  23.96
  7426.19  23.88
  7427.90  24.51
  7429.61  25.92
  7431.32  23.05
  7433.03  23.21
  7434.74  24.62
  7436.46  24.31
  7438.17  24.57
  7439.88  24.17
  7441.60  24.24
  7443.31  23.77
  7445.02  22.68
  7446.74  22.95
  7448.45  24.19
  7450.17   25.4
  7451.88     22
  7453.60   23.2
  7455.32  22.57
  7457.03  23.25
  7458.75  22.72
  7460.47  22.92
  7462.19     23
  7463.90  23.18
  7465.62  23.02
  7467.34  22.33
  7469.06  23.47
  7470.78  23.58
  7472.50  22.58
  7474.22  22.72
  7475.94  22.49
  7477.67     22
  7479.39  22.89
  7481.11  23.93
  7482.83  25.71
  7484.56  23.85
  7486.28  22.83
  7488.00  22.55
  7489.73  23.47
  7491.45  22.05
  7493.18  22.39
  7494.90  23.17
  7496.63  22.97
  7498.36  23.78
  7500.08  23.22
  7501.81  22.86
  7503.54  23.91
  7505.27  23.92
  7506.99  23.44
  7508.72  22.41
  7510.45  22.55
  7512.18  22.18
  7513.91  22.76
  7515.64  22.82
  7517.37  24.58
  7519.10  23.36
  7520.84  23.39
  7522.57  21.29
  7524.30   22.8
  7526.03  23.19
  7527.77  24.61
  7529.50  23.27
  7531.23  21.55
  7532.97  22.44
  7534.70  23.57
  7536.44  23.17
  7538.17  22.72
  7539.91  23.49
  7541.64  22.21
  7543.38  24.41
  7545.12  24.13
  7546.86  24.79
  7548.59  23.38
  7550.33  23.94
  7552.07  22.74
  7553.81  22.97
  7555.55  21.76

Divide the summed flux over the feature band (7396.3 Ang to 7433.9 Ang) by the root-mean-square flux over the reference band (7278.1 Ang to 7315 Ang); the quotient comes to 21.2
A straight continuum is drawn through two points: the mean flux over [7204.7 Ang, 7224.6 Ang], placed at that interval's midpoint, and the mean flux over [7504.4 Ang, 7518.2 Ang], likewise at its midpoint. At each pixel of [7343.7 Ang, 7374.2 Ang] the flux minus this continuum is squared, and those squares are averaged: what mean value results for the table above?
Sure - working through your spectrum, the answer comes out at 0.79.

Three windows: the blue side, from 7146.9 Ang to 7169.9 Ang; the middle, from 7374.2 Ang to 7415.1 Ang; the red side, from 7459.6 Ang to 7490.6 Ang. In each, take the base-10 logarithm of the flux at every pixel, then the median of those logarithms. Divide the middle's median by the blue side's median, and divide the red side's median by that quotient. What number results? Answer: 1.39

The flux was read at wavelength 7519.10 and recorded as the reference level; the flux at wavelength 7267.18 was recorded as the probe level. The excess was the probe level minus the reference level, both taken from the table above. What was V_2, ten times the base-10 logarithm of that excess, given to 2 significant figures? 1.3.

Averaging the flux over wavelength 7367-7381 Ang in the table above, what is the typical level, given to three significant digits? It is 24.1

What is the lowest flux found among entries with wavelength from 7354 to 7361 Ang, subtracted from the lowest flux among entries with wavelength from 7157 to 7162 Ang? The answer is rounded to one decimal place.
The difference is 1.8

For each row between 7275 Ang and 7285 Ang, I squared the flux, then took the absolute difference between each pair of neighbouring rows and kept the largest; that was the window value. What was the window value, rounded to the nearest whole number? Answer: 116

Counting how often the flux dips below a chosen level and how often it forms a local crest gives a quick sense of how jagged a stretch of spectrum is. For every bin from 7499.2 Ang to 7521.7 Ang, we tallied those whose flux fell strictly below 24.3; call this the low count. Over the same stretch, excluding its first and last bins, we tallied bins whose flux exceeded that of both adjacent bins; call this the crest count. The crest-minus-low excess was -9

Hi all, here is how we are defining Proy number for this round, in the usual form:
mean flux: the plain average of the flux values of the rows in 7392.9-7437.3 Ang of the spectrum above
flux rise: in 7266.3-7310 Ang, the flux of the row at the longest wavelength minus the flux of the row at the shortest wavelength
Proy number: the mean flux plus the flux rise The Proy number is 22.5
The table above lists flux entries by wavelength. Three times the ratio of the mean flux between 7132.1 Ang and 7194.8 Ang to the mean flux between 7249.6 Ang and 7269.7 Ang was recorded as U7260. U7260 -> 3.04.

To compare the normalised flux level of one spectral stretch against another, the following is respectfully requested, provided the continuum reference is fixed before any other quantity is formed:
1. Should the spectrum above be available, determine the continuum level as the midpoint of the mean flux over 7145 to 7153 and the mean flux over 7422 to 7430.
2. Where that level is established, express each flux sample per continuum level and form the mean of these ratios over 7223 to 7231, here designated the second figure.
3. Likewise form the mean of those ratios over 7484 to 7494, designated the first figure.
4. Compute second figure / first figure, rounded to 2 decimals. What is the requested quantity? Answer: 1.06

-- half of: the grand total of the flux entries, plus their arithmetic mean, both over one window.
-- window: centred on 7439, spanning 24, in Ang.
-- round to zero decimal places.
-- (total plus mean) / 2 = 181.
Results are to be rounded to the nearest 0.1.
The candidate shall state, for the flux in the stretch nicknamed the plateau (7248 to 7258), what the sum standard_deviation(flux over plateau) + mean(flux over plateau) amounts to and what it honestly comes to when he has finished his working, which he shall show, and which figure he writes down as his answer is 24.9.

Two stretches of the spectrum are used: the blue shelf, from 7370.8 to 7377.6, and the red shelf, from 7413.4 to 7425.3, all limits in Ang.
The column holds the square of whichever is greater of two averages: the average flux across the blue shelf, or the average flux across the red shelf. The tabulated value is 579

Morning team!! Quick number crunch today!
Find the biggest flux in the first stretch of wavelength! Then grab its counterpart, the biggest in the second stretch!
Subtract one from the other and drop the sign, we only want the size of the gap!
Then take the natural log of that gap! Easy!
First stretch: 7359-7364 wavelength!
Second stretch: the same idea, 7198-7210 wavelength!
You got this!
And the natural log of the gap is 0.7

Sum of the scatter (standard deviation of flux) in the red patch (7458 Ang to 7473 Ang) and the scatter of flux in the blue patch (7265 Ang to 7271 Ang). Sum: 0.6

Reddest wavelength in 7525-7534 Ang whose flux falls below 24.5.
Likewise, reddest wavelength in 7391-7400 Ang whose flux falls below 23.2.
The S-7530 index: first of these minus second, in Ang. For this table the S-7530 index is 139.2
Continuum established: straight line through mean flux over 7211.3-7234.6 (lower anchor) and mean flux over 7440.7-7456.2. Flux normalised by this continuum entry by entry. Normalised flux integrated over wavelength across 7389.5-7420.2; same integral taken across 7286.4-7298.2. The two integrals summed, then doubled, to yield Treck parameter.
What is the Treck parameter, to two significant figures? 82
